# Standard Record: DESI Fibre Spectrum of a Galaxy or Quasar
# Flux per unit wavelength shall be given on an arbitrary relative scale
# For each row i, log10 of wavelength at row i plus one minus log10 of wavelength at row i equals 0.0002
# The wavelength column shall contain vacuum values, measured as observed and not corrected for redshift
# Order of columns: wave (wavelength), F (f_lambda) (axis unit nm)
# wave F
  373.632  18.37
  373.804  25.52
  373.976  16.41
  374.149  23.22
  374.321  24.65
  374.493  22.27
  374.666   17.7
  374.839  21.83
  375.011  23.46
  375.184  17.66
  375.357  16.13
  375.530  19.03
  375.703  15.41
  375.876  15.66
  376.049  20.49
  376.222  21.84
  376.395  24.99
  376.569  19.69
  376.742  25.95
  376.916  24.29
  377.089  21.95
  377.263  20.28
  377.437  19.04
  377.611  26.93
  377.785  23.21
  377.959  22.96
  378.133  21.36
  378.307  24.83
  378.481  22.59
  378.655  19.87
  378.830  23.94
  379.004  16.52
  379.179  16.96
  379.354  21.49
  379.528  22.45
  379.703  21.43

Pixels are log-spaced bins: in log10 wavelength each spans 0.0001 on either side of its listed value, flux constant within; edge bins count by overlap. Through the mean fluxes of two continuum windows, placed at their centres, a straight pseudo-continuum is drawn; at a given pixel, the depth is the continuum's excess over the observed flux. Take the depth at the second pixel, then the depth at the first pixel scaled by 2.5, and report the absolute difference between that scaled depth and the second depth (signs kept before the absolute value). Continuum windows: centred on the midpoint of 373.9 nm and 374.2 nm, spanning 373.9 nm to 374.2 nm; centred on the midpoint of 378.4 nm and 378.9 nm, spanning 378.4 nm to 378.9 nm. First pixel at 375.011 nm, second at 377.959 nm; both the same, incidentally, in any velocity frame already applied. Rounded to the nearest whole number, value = 7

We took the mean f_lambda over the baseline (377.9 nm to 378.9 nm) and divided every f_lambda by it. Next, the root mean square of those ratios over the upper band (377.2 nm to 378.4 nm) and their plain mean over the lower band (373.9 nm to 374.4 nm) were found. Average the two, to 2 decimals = 0.98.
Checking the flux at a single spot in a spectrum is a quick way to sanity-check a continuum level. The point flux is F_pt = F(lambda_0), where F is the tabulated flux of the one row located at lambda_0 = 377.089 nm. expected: 21.95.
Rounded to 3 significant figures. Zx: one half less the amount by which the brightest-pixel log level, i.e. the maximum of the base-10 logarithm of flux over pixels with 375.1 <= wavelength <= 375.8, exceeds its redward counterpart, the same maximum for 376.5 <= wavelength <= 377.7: 0.651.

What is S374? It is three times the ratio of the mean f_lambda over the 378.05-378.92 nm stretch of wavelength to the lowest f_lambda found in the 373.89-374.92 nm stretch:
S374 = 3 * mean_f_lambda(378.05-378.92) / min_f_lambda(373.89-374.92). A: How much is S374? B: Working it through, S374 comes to 4.1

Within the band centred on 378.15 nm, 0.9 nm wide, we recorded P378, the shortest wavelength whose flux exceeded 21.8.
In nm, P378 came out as 377.785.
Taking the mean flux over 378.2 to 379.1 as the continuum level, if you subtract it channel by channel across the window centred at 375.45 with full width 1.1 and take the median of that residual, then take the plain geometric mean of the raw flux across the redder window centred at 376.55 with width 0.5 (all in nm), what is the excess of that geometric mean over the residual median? 28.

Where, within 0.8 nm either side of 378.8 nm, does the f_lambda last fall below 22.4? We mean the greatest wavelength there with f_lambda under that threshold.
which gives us 379.354 nm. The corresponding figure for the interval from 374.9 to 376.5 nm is 376.222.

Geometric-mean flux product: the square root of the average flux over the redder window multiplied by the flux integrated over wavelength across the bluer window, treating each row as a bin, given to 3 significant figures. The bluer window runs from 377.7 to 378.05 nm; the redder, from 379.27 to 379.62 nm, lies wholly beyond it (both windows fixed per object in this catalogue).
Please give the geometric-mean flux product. 13.3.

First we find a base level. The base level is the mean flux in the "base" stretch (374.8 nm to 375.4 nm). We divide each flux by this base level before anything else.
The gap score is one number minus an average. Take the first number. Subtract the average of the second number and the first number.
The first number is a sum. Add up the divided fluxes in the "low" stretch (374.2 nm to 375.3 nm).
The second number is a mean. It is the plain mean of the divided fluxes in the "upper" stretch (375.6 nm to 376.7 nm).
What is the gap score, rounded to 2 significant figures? 2.7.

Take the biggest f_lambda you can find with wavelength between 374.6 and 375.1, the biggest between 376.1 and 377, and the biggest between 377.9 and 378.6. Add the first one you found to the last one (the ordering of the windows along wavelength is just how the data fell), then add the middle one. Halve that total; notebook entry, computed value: 37.12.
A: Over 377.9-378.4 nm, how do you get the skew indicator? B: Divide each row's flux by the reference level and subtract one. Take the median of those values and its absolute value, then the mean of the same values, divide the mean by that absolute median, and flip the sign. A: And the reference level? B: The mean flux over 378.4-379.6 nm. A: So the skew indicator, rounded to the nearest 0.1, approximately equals -1.0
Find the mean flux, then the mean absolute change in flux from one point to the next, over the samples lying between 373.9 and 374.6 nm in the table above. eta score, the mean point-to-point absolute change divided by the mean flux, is 0.164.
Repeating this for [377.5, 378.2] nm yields 0.079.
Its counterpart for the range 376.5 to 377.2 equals 0.149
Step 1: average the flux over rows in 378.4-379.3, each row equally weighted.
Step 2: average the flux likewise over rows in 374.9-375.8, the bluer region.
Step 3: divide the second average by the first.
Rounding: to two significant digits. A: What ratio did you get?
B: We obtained 0.92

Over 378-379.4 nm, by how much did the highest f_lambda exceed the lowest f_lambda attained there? 8.3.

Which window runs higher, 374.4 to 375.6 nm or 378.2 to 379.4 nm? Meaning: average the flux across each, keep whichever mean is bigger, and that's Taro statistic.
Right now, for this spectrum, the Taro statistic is 20.9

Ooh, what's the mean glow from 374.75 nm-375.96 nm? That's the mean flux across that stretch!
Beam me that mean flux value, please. 18.5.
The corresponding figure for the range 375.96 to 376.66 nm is 21.8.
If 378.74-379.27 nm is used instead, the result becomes 19.1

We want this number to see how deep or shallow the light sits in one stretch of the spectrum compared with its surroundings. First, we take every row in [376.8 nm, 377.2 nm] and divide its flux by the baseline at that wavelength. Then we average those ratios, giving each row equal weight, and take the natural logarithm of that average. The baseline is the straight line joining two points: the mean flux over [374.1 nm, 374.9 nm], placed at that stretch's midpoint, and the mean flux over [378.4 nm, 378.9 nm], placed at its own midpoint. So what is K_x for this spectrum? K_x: 0.05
